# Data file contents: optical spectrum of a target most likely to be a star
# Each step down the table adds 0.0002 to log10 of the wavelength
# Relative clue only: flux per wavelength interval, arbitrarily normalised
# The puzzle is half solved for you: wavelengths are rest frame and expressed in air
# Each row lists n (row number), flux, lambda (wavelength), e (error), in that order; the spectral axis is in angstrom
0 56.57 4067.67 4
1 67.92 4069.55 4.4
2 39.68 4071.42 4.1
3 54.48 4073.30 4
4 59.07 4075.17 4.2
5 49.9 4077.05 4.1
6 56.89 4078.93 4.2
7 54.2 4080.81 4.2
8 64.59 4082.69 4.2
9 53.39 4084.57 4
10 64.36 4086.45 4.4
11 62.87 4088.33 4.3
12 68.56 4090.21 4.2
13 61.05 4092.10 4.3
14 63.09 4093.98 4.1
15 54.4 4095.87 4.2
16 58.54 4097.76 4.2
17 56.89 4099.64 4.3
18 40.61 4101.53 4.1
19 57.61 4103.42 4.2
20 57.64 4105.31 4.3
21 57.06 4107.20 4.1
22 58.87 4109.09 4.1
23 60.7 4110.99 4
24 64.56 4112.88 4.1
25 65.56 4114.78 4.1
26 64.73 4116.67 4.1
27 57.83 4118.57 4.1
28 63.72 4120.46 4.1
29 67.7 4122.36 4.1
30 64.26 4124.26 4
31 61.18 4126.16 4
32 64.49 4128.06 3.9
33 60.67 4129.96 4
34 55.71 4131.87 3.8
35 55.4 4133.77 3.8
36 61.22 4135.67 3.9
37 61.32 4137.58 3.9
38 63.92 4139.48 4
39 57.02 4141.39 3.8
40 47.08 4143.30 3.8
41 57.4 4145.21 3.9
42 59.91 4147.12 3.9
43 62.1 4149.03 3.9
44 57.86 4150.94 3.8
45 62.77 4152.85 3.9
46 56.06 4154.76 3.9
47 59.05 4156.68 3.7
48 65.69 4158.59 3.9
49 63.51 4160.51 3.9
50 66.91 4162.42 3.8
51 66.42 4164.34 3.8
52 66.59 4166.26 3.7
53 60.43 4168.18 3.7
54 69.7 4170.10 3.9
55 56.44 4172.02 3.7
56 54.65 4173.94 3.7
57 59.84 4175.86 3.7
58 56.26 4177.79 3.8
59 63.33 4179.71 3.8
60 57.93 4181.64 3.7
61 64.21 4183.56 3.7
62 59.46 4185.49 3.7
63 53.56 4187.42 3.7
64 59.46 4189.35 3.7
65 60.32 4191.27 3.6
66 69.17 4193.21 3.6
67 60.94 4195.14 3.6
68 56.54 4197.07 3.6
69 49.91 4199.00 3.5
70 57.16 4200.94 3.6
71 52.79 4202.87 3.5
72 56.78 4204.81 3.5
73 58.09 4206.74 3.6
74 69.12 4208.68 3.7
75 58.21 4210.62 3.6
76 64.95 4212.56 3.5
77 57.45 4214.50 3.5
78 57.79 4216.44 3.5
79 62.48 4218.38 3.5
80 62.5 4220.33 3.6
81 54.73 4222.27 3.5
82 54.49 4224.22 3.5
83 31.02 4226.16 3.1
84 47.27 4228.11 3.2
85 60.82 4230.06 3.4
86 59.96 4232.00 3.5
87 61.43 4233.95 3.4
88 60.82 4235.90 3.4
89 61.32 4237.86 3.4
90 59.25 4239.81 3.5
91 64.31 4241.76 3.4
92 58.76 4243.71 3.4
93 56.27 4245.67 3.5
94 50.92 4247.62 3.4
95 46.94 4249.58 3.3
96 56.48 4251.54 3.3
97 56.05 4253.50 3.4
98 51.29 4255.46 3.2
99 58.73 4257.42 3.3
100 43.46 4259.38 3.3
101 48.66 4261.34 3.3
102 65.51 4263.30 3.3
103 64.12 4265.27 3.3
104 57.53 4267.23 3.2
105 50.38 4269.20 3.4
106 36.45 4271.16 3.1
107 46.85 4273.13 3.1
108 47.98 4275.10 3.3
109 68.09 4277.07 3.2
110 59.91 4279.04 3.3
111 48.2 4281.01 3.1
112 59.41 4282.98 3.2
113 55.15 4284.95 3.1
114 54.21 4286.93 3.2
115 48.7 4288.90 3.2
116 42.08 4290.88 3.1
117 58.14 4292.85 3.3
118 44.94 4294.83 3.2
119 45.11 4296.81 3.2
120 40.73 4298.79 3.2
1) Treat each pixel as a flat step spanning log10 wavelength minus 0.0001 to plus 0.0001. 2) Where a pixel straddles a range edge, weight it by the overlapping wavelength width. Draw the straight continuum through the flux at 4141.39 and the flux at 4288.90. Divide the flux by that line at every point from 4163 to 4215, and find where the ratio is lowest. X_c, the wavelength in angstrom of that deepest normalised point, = 4199.00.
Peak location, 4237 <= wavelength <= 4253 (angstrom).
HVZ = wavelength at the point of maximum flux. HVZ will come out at 4241.76 angstrom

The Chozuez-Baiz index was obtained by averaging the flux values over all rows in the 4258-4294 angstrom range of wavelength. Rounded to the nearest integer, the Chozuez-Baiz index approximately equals 53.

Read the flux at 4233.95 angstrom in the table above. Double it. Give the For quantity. 123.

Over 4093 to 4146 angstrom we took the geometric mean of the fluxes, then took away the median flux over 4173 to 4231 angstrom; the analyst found 1.0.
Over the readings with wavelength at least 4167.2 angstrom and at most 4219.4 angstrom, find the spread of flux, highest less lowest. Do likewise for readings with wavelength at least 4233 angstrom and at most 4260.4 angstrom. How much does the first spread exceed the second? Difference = -1.1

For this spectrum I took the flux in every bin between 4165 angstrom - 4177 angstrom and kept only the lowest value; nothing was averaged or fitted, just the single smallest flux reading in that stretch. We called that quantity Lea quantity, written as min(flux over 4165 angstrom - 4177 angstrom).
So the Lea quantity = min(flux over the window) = 54.65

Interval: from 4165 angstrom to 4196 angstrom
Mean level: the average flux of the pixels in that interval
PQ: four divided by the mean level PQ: 0.0658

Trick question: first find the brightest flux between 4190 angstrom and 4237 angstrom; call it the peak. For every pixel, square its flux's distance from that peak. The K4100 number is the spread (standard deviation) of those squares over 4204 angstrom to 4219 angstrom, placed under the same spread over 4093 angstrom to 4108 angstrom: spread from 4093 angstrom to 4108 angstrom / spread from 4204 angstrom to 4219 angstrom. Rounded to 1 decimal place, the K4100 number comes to 4.1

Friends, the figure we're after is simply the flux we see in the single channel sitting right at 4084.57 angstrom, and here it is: 53.39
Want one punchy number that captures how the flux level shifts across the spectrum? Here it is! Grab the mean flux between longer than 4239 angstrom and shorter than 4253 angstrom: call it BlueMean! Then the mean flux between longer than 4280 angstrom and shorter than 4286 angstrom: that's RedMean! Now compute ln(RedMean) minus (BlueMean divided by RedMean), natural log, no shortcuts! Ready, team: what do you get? 2.96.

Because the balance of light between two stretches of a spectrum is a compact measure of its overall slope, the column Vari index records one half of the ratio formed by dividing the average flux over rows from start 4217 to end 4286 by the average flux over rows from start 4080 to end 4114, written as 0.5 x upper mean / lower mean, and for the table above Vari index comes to 0.47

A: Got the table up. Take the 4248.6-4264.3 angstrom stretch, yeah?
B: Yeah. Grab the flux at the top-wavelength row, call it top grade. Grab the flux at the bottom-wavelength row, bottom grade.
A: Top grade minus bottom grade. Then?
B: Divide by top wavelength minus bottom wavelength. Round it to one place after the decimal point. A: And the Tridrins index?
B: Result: 1.4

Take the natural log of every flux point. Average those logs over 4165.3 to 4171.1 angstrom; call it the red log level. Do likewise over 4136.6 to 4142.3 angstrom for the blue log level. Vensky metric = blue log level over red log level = 0.98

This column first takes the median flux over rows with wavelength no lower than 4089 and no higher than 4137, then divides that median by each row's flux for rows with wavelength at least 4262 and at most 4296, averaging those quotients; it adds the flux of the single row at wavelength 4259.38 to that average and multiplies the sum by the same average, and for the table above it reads 52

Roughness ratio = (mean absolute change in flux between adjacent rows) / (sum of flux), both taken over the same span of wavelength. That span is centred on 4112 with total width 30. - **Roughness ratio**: 0.0047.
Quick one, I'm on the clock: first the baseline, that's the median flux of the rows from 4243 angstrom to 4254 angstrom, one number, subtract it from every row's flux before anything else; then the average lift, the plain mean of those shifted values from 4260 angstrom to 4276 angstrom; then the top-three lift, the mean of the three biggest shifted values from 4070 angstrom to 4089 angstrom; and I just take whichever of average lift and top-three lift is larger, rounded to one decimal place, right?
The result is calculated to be 7.8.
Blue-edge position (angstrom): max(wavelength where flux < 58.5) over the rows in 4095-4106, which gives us 4105.31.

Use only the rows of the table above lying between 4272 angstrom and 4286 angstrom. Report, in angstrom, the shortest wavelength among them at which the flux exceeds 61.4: 4277.07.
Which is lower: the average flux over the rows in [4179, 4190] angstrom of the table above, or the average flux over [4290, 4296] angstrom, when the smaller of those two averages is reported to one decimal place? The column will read 48.4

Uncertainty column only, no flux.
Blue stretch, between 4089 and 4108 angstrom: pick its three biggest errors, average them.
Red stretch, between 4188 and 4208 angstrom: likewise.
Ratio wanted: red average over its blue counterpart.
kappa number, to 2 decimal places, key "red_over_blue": 0.84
